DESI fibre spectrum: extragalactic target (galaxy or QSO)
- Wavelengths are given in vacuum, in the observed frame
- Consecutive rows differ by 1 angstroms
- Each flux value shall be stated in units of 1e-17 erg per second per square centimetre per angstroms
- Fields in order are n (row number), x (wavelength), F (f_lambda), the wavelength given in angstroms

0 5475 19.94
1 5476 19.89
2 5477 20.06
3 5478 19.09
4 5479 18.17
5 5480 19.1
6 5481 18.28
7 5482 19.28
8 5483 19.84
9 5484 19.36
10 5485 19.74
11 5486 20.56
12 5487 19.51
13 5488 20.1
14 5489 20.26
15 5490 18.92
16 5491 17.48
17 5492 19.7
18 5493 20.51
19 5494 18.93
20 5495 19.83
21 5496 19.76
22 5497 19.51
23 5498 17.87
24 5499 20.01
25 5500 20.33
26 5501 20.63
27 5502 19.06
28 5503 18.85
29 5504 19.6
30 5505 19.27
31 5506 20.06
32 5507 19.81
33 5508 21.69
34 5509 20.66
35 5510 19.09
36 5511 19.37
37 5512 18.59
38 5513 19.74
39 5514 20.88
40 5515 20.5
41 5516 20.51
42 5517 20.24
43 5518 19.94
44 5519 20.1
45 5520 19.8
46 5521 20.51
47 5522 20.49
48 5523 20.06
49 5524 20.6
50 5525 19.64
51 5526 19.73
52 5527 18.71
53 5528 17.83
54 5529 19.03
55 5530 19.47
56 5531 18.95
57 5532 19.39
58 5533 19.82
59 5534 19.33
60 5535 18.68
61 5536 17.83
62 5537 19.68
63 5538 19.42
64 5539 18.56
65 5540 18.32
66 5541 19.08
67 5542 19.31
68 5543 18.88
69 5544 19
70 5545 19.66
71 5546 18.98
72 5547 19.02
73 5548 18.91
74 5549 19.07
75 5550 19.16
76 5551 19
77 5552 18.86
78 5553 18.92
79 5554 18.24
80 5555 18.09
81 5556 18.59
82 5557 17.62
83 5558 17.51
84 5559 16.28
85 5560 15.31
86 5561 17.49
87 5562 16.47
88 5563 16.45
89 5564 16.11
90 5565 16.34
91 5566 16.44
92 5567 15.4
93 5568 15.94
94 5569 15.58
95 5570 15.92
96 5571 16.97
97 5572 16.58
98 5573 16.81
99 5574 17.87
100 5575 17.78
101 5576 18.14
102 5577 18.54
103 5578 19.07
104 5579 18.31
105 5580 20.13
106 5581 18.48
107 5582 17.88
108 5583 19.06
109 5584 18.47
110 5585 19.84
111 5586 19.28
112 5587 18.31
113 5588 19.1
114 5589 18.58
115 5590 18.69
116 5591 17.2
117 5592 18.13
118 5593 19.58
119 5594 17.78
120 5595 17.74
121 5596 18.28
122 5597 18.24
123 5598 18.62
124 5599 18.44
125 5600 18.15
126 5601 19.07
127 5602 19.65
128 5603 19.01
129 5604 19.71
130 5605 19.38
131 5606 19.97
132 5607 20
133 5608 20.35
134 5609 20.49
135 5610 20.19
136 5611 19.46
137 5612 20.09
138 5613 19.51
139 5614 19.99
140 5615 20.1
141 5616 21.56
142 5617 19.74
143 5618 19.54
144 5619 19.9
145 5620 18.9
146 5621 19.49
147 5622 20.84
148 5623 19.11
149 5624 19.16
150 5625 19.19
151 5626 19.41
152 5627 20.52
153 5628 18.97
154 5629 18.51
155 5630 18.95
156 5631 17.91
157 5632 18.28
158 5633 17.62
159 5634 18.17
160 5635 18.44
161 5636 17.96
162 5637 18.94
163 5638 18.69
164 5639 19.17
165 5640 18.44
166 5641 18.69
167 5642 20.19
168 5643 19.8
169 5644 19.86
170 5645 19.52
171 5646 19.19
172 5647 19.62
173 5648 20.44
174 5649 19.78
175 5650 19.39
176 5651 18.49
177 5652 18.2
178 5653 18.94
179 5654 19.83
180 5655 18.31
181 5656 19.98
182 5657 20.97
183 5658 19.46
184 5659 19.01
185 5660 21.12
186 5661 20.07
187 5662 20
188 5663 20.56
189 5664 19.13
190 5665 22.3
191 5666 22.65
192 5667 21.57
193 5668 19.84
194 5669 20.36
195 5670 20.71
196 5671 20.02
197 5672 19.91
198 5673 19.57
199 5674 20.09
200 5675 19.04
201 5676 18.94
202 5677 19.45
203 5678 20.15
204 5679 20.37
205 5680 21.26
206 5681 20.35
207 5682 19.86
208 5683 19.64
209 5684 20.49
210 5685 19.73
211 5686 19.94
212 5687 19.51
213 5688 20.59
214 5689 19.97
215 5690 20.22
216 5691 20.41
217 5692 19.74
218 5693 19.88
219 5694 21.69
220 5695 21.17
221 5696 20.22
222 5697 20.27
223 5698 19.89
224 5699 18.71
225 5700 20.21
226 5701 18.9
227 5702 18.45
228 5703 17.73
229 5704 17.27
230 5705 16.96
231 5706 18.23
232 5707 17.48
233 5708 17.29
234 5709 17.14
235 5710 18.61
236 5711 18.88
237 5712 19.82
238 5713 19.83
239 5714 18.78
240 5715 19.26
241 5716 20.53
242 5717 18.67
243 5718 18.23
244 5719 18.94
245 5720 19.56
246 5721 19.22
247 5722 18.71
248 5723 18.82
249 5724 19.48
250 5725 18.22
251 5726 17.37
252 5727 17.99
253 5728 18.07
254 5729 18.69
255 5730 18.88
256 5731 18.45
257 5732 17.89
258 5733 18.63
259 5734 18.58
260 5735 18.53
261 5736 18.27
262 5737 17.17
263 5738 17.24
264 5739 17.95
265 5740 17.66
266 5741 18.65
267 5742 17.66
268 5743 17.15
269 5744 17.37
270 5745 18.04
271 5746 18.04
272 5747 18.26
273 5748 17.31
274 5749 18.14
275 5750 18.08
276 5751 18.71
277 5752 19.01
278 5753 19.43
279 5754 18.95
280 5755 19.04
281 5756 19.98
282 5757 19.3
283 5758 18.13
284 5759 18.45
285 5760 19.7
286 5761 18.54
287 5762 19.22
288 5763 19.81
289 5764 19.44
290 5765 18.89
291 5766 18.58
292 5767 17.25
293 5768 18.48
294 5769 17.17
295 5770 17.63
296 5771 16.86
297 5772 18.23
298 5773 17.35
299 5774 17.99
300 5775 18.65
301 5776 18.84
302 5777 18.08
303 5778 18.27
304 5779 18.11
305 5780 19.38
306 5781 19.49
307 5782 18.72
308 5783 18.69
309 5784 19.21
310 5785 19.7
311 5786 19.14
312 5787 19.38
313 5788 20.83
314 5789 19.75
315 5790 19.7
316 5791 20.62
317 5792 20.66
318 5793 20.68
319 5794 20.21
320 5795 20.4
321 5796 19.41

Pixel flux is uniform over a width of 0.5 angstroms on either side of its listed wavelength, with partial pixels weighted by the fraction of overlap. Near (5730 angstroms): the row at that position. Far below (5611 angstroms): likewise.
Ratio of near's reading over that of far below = 0.970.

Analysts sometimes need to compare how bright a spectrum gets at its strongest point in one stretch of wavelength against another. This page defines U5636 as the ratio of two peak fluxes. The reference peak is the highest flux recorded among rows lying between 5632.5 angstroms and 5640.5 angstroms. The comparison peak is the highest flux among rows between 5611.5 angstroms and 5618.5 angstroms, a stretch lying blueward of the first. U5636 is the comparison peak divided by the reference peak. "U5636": 1.12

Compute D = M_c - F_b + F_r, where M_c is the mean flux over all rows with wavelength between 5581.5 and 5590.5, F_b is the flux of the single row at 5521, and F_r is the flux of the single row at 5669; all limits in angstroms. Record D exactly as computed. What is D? 18.7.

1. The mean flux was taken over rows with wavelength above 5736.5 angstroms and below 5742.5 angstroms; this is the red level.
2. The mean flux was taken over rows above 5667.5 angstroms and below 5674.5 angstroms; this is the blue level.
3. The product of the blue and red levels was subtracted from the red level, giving -338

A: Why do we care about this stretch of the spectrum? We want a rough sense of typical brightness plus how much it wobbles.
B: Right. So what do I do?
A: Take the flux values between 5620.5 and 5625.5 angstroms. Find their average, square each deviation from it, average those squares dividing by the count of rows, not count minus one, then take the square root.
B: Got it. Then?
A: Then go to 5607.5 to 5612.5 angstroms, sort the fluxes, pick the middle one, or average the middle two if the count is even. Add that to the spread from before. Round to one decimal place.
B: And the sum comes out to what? 20.8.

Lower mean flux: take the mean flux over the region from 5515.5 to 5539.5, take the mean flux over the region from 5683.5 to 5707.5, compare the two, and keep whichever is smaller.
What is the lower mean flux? 19.5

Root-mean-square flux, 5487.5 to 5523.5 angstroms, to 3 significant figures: 19.8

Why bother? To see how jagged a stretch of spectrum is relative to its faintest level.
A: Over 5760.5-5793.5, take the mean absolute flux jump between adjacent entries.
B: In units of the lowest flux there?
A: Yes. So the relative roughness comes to 0.037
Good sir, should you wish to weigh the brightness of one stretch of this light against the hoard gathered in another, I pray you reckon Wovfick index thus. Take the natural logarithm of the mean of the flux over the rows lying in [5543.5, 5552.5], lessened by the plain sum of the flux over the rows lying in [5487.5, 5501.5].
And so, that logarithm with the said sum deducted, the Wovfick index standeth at -271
